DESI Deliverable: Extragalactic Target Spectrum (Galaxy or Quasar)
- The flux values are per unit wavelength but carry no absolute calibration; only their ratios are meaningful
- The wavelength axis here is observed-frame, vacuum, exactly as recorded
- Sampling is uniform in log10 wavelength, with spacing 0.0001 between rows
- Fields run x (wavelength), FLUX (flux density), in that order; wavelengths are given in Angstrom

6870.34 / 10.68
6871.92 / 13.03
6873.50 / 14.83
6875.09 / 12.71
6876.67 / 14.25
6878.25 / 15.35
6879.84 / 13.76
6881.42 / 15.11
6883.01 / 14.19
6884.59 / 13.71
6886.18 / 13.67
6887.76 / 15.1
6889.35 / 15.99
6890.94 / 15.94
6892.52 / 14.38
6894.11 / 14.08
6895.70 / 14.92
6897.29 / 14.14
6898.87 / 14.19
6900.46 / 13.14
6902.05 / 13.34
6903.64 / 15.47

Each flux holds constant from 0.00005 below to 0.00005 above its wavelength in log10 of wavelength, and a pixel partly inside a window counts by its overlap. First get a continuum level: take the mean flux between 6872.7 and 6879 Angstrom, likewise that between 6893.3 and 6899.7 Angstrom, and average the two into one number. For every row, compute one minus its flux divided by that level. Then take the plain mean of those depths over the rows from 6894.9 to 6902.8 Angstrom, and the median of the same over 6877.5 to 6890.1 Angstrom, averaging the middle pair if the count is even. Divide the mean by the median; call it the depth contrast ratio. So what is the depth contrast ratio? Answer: -1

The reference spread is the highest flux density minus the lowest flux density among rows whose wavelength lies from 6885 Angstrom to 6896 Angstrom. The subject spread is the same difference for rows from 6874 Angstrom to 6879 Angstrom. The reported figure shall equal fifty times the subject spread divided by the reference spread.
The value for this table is 57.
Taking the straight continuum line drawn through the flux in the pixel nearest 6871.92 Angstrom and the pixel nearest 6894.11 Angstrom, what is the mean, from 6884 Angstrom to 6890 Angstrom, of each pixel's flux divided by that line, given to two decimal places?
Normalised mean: 1.06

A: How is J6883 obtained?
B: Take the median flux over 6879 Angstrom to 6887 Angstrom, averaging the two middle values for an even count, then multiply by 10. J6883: 138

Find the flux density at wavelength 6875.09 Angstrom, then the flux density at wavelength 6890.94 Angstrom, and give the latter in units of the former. 1.25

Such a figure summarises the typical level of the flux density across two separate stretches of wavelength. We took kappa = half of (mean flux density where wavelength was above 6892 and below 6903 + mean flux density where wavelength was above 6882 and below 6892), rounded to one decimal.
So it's 14.4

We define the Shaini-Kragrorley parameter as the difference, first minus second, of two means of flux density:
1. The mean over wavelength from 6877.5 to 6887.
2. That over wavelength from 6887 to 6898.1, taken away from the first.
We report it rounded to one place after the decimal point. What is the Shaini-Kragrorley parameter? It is -0.6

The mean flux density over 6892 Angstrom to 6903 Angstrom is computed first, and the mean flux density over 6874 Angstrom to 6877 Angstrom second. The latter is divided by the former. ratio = 0.96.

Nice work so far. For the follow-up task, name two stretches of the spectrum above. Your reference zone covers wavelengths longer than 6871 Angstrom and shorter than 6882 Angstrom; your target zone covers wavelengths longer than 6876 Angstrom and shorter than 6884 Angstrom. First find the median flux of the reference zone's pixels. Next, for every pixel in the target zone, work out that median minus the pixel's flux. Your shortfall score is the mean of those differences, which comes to -0.3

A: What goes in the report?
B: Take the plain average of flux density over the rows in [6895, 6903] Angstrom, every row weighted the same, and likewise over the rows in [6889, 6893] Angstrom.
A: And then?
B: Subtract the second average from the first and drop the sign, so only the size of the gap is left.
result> 1.5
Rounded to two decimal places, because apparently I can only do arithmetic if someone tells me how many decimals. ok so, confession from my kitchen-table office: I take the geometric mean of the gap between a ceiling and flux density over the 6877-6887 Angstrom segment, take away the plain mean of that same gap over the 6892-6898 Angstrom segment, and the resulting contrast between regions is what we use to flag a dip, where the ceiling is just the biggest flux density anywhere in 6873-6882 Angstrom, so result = -0.97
